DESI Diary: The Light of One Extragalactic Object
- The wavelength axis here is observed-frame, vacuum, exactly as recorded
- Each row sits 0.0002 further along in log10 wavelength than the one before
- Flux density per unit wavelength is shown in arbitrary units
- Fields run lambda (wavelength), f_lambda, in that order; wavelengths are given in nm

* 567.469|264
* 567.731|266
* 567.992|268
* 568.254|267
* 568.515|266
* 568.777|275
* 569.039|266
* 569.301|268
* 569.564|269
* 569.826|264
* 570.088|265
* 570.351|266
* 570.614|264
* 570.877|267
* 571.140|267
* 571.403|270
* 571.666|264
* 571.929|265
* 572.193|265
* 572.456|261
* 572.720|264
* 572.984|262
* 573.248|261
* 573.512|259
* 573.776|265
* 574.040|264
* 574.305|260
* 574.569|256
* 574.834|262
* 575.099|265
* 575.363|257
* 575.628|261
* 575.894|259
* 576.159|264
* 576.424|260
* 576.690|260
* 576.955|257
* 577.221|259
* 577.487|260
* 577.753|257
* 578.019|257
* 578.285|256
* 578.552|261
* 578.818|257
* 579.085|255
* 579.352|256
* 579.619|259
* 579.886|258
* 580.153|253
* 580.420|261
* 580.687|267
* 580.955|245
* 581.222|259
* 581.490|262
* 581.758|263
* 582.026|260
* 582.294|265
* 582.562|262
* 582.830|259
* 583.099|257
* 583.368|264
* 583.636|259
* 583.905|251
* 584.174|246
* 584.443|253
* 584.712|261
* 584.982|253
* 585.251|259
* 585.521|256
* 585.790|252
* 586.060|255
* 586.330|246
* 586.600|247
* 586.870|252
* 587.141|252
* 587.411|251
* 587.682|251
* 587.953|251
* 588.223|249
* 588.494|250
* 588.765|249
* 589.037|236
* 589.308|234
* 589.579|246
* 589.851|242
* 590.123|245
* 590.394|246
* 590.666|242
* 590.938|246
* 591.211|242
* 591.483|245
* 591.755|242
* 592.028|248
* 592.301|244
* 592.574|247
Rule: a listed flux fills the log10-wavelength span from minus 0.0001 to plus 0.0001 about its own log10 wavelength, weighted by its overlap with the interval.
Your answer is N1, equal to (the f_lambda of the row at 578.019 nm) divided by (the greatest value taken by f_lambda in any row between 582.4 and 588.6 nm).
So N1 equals 0.97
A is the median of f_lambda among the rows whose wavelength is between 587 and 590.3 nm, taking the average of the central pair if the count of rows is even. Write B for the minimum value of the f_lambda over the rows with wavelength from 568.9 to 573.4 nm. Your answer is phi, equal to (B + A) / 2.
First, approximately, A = 249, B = 261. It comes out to 255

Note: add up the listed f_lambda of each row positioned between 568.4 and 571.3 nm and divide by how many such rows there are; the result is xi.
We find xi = 267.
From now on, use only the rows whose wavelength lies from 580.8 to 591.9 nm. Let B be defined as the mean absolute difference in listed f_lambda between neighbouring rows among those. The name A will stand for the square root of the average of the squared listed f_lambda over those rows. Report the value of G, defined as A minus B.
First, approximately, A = 251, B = 4.3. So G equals 247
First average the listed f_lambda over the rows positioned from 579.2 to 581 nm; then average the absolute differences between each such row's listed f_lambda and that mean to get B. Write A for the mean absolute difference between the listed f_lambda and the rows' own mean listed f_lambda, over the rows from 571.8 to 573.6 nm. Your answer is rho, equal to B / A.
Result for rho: 2.5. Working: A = 1.9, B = 4.9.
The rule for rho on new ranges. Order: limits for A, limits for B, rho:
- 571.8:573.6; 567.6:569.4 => 1.0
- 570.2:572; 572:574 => 1.2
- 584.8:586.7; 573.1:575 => 0.6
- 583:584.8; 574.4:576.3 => 0.6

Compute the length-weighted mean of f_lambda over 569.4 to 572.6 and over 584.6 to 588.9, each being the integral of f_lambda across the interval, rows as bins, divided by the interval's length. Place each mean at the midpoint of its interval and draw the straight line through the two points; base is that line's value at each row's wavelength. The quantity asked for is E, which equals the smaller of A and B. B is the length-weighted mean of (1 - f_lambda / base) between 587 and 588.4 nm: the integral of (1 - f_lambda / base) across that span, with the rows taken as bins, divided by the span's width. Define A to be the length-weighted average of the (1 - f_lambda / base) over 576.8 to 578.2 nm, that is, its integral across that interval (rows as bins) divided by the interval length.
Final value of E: 0.0019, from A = 0.0078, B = 0.0019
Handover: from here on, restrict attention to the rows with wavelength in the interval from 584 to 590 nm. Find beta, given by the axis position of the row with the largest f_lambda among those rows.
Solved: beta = 584.712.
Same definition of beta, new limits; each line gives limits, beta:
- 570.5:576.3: 571.403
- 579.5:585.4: 580.687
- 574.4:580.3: 575.099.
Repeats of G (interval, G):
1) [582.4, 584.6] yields 251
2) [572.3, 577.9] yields 257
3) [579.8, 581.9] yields 250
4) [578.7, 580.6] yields 254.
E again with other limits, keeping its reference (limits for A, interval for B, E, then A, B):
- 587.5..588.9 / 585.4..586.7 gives 0.0032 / 0.0032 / 0.0056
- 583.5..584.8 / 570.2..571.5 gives -0.0038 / 0.0021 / -0.0038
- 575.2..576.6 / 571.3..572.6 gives -0.0005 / 0.0040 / -0.0005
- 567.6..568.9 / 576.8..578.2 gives -0.0017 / -0.0017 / 0.0078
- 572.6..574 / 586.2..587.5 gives 0.0049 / 0.0049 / 0.0096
